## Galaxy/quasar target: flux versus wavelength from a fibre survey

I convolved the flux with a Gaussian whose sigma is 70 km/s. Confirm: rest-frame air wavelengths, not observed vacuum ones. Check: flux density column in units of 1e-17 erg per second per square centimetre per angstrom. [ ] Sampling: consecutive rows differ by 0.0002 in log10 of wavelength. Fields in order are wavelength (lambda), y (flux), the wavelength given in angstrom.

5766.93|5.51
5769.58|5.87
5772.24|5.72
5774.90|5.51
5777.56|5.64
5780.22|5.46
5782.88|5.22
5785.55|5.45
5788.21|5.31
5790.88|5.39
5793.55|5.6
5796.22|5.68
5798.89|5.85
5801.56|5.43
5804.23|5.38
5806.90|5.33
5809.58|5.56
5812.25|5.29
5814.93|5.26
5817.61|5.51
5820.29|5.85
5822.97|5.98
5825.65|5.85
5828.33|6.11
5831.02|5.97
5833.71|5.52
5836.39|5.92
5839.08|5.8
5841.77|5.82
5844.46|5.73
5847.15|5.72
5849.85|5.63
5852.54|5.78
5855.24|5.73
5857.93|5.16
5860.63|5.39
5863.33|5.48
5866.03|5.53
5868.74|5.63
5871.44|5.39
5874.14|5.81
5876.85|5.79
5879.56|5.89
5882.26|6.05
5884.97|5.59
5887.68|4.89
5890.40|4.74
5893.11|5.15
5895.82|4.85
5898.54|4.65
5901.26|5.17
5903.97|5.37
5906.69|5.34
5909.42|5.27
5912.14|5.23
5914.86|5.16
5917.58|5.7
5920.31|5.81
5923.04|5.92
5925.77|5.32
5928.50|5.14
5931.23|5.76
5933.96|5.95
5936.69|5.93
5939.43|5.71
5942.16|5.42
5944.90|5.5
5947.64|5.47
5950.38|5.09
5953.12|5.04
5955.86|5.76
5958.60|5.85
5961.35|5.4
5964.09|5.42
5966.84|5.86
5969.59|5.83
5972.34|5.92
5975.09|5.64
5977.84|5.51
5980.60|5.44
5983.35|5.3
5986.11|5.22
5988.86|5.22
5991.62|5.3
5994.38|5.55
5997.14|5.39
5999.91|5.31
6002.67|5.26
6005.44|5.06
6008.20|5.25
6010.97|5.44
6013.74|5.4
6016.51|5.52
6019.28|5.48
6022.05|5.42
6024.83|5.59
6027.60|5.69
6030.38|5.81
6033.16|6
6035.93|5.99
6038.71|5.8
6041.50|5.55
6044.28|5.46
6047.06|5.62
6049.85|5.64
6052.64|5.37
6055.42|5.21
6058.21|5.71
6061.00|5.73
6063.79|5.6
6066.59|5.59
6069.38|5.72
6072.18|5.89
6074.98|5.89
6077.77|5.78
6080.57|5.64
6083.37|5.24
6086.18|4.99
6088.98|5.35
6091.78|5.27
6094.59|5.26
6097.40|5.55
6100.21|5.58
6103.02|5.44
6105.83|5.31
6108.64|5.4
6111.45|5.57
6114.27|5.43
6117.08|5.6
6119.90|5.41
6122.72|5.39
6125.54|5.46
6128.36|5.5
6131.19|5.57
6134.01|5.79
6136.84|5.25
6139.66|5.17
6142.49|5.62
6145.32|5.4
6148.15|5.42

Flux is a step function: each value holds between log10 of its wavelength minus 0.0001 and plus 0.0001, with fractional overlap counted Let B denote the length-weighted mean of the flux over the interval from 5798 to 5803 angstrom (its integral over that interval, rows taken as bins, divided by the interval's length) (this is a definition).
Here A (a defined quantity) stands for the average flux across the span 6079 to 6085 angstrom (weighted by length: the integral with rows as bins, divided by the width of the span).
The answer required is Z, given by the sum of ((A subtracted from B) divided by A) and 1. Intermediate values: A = 5.43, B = 5.62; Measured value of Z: 1.036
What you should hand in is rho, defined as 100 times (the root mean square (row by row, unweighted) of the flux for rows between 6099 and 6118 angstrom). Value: 548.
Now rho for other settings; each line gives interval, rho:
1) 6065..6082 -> 575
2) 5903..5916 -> 527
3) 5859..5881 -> 562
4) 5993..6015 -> 533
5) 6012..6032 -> 556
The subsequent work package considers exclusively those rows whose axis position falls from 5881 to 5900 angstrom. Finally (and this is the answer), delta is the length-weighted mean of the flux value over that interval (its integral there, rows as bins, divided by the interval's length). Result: 5.12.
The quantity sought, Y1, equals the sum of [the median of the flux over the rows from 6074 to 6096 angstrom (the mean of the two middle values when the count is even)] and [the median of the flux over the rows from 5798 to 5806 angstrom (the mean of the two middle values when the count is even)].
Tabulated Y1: 10.7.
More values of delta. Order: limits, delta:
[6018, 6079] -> 5.66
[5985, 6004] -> 5.32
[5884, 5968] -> 5.40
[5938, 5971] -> 5.53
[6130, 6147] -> 5.47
